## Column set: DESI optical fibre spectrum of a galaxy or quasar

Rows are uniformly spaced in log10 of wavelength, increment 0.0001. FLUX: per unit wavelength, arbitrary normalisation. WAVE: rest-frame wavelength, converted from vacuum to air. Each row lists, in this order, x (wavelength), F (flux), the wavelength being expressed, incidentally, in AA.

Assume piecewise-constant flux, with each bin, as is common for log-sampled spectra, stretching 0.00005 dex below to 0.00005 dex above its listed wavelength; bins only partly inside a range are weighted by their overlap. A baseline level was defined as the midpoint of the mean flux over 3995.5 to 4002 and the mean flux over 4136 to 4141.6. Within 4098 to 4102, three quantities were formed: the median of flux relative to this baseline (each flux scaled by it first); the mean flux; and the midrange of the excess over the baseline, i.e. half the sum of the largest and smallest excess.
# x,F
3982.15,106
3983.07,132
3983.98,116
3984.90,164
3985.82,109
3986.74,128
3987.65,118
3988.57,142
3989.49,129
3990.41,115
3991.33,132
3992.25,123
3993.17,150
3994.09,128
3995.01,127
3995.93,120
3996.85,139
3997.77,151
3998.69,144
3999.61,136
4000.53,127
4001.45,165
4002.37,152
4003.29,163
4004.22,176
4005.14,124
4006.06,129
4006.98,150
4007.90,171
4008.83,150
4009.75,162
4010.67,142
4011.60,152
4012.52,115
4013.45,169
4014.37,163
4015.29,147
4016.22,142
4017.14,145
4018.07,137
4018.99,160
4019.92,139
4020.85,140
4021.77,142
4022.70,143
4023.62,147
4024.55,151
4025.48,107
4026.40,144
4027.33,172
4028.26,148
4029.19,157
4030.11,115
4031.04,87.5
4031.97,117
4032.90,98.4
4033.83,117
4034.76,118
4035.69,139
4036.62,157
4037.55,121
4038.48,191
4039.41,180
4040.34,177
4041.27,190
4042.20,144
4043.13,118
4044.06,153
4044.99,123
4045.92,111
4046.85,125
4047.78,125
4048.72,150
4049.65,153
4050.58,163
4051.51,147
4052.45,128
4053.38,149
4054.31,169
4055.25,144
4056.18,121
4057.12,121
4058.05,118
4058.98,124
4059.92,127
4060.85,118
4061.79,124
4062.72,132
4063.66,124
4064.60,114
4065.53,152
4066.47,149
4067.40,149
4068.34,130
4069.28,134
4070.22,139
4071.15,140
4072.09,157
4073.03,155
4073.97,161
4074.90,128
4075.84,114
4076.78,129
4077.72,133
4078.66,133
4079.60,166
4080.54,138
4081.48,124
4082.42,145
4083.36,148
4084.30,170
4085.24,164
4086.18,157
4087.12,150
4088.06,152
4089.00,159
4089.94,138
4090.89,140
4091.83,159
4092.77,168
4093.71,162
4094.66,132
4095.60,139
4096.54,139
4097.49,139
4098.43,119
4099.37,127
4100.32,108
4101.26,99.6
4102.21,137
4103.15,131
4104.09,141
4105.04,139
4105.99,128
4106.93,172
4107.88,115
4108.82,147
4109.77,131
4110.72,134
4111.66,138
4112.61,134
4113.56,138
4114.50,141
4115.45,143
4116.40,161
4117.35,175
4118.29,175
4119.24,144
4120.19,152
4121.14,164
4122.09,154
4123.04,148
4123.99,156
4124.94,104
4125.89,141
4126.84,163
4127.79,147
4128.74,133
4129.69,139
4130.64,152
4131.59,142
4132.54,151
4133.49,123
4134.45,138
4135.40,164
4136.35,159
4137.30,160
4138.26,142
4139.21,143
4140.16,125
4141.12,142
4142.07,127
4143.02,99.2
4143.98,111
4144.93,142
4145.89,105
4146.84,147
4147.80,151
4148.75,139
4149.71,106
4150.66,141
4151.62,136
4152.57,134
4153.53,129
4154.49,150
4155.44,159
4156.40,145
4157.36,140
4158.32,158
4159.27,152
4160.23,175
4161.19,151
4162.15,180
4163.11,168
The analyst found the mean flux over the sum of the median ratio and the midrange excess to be -4.0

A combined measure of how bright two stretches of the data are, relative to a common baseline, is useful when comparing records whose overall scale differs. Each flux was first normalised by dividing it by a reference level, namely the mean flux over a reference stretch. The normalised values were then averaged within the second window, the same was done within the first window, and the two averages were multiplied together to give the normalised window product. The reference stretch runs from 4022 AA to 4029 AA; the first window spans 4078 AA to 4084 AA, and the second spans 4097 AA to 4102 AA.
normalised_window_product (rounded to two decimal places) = 0.81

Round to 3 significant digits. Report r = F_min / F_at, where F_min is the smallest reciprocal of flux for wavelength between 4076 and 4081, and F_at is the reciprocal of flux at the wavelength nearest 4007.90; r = 1.03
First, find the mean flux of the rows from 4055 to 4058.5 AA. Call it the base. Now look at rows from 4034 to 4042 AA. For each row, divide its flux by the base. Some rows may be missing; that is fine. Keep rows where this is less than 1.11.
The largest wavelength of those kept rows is 4037.55 AA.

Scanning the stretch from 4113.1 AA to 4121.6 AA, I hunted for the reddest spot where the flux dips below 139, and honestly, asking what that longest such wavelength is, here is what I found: 4113.56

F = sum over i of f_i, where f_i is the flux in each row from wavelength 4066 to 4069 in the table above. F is 428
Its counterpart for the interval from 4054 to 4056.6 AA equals 434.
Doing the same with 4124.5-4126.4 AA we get 245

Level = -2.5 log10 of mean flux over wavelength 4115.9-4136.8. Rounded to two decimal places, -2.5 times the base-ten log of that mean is -5.44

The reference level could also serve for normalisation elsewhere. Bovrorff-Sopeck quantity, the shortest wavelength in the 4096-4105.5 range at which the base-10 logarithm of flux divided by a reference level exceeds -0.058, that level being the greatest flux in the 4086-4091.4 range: 4104.09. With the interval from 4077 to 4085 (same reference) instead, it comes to 4079.60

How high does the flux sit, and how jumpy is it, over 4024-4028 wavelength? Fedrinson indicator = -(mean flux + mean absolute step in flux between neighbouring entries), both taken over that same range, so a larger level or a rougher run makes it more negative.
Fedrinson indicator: -180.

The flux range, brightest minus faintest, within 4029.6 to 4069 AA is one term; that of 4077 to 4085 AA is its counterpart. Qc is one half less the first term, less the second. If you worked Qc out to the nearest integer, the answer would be -149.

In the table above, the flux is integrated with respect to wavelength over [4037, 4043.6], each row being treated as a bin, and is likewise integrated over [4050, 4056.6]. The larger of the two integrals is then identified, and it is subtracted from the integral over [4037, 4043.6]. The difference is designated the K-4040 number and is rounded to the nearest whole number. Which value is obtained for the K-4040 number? 0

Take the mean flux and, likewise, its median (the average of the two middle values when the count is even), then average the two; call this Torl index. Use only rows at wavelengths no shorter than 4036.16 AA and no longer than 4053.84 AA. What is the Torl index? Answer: 148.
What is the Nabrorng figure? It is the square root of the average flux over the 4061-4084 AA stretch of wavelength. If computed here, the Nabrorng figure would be 11.8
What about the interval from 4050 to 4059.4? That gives 11.8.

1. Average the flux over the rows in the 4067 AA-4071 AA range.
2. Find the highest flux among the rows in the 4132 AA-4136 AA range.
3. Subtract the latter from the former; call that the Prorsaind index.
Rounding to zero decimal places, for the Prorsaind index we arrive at -26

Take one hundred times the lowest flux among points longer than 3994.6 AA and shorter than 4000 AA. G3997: 12000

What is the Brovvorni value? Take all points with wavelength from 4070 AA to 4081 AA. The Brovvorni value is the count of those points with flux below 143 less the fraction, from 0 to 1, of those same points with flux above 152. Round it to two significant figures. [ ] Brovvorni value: 7.7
